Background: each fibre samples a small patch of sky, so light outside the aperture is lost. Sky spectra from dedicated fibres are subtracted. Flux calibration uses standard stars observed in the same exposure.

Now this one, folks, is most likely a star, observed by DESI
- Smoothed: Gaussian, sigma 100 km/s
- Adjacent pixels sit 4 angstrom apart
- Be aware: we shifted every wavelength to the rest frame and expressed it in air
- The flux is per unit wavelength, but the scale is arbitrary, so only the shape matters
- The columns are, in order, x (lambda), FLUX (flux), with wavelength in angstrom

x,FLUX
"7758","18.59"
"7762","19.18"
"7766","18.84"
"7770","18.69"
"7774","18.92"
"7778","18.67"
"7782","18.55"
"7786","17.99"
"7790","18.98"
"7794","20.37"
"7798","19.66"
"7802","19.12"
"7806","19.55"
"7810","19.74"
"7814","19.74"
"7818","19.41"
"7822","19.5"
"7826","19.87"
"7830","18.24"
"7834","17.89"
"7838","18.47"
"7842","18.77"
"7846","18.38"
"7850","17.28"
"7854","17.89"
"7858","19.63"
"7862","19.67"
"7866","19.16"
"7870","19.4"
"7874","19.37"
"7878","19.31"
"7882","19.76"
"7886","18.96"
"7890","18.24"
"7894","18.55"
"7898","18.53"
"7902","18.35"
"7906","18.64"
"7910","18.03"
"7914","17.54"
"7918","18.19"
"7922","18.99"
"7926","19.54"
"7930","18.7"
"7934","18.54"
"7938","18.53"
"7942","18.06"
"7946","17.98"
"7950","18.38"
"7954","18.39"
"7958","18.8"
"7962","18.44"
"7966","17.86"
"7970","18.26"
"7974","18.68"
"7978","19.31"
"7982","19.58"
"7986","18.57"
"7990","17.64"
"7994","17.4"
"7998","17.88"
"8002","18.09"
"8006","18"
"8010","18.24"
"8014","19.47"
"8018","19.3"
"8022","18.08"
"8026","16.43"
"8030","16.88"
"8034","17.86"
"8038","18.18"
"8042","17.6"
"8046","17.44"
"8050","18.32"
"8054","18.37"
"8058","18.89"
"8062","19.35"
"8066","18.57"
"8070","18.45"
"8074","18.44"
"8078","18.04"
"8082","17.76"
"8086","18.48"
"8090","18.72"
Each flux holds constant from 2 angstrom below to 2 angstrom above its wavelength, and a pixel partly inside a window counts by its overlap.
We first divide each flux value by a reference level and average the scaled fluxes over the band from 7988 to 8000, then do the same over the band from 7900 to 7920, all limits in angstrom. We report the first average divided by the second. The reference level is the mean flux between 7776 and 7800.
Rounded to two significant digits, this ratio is 0.97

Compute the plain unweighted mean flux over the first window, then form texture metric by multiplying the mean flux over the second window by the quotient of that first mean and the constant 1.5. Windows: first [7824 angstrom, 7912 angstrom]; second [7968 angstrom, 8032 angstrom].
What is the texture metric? 228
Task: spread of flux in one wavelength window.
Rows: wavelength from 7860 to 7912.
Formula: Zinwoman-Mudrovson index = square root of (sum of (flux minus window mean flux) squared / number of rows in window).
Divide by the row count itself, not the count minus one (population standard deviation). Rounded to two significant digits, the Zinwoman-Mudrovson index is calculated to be 0.54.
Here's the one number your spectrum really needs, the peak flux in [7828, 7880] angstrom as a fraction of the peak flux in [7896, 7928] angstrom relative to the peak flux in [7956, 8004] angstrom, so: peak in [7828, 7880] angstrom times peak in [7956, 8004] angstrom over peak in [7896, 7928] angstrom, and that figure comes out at 19.71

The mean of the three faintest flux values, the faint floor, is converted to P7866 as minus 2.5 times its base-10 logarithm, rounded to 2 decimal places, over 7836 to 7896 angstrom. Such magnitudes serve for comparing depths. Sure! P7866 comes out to -3.13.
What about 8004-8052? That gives -3.07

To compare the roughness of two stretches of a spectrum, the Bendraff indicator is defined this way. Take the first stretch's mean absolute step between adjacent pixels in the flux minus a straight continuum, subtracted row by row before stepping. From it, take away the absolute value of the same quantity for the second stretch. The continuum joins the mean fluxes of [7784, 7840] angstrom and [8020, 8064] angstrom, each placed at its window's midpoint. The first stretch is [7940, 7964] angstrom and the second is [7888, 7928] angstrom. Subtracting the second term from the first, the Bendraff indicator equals -0.18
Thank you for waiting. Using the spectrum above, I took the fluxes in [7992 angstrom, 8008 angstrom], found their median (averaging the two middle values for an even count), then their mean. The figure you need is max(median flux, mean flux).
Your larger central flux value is 17.9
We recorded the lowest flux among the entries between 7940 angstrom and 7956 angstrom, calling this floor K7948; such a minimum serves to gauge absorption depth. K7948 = 17.98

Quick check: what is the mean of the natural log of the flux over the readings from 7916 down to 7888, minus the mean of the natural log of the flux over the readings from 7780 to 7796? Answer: -0.04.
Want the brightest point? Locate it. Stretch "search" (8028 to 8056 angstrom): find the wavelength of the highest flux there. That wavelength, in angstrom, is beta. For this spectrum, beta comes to 8054 angstrom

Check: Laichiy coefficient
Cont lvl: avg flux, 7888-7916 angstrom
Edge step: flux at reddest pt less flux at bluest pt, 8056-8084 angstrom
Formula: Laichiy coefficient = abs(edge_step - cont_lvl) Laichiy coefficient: 19.4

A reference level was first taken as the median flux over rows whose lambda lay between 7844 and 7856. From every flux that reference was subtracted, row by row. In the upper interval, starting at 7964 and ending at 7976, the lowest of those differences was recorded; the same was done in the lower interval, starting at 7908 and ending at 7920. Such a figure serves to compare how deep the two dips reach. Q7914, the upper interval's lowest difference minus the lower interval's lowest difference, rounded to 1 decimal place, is 0.3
